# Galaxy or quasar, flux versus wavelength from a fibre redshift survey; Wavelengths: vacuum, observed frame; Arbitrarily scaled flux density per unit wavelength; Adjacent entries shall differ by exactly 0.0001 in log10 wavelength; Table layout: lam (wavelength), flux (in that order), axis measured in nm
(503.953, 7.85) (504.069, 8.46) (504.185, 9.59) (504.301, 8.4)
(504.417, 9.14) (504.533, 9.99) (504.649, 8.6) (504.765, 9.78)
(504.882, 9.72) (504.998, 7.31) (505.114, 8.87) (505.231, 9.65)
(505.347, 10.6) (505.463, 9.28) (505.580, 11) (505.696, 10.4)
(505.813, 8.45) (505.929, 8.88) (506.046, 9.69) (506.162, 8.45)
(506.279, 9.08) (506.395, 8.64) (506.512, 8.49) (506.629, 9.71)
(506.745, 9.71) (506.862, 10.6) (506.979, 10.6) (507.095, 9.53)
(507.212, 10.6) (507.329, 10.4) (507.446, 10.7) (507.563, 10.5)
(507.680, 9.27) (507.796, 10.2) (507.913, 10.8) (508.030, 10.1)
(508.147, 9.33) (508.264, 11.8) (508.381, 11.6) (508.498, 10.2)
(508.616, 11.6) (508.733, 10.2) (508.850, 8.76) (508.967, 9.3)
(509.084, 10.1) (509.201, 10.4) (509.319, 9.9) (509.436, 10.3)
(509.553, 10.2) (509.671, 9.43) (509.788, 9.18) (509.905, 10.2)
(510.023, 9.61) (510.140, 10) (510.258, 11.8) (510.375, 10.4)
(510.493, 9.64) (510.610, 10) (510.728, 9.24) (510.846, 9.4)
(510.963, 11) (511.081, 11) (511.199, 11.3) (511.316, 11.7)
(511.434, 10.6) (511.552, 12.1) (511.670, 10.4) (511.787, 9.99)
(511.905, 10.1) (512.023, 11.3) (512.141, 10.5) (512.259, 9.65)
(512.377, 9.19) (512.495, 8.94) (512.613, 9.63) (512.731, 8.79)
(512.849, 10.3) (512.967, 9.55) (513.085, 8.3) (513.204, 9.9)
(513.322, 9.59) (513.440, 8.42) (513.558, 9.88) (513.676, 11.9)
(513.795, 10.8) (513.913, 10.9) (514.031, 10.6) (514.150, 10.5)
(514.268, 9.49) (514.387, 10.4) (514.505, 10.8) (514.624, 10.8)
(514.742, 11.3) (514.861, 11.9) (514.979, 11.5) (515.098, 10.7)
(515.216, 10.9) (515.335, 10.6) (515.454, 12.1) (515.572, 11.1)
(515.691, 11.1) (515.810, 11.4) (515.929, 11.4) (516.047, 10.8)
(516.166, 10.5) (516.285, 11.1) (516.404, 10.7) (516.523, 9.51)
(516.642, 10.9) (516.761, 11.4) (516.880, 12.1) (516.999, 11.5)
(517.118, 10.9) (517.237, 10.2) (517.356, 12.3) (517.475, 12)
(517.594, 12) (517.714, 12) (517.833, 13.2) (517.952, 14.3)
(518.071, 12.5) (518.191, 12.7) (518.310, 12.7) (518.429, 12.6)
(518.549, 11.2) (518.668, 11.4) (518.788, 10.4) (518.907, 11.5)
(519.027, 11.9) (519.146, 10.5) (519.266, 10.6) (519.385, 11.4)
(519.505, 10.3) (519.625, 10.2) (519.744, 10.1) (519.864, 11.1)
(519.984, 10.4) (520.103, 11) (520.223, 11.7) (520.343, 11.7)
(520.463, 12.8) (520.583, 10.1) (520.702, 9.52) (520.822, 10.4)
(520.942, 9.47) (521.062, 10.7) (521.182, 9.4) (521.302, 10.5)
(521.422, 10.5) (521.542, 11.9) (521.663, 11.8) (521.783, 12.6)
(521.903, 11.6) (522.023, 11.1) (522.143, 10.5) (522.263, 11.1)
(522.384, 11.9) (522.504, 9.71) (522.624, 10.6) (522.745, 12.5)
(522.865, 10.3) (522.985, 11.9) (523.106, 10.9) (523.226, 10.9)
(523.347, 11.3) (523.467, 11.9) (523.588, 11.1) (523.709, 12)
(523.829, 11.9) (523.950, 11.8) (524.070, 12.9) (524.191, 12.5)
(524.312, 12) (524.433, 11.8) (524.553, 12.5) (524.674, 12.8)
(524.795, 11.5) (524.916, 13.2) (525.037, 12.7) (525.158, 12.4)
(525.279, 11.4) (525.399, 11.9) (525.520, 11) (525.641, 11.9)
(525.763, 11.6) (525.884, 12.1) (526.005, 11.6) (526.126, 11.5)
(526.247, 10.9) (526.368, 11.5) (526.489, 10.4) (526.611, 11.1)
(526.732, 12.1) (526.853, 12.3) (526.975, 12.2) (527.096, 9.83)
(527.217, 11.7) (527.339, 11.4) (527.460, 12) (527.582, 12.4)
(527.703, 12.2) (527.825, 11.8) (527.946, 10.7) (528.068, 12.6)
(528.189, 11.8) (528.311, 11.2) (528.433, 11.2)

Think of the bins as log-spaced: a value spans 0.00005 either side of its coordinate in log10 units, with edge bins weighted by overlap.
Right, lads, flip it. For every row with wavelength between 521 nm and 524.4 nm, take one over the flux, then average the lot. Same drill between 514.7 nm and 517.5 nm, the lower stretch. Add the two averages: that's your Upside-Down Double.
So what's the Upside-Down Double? 0.179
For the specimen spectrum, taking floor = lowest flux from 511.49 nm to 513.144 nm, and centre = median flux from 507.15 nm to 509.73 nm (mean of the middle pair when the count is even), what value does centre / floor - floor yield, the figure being -7.1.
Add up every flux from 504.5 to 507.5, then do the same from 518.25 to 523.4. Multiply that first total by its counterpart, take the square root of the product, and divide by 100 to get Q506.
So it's 3.4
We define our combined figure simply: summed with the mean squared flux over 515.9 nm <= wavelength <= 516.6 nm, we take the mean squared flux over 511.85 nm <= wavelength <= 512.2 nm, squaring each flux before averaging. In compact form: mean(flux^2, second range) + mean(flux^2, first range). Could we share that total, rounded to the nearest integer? 227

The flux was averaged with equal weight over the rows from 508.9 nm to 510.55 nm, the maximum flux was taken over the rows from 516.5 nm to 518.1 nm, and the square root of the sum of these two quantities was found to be 4.93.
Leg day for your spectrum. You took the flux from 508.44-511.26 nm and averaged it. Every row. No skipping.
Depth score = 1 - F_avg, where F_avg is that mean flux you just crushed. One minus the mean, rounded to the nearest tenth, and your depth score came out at -9.1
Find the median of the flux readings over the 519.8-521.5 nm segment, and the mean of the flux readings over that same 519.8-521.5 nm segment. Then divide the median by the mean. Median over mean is 0.98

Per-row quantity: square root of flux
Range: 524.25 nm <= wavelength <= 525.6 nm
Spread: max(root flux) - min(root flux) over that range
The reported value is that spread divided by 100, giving 0.0032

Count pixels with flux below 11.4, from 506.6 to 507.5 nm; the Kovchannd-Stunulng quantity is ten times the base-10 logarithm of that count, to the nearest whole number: 9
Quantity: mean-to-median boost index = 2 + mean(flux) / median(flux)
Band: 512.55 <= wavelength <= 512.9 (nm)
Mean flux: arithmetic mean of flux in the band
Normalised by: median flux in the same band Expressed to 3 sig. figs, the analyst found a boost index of 2.99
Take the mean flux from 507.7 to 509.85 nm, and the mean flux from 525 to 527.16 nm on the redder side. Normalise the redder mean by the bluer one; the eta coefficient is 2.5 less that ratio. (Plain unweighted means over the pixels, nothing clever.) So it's 1.36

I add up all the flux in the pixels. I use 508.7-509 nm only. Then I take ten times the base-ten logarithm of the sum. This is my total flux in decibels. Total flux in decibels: 14.5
